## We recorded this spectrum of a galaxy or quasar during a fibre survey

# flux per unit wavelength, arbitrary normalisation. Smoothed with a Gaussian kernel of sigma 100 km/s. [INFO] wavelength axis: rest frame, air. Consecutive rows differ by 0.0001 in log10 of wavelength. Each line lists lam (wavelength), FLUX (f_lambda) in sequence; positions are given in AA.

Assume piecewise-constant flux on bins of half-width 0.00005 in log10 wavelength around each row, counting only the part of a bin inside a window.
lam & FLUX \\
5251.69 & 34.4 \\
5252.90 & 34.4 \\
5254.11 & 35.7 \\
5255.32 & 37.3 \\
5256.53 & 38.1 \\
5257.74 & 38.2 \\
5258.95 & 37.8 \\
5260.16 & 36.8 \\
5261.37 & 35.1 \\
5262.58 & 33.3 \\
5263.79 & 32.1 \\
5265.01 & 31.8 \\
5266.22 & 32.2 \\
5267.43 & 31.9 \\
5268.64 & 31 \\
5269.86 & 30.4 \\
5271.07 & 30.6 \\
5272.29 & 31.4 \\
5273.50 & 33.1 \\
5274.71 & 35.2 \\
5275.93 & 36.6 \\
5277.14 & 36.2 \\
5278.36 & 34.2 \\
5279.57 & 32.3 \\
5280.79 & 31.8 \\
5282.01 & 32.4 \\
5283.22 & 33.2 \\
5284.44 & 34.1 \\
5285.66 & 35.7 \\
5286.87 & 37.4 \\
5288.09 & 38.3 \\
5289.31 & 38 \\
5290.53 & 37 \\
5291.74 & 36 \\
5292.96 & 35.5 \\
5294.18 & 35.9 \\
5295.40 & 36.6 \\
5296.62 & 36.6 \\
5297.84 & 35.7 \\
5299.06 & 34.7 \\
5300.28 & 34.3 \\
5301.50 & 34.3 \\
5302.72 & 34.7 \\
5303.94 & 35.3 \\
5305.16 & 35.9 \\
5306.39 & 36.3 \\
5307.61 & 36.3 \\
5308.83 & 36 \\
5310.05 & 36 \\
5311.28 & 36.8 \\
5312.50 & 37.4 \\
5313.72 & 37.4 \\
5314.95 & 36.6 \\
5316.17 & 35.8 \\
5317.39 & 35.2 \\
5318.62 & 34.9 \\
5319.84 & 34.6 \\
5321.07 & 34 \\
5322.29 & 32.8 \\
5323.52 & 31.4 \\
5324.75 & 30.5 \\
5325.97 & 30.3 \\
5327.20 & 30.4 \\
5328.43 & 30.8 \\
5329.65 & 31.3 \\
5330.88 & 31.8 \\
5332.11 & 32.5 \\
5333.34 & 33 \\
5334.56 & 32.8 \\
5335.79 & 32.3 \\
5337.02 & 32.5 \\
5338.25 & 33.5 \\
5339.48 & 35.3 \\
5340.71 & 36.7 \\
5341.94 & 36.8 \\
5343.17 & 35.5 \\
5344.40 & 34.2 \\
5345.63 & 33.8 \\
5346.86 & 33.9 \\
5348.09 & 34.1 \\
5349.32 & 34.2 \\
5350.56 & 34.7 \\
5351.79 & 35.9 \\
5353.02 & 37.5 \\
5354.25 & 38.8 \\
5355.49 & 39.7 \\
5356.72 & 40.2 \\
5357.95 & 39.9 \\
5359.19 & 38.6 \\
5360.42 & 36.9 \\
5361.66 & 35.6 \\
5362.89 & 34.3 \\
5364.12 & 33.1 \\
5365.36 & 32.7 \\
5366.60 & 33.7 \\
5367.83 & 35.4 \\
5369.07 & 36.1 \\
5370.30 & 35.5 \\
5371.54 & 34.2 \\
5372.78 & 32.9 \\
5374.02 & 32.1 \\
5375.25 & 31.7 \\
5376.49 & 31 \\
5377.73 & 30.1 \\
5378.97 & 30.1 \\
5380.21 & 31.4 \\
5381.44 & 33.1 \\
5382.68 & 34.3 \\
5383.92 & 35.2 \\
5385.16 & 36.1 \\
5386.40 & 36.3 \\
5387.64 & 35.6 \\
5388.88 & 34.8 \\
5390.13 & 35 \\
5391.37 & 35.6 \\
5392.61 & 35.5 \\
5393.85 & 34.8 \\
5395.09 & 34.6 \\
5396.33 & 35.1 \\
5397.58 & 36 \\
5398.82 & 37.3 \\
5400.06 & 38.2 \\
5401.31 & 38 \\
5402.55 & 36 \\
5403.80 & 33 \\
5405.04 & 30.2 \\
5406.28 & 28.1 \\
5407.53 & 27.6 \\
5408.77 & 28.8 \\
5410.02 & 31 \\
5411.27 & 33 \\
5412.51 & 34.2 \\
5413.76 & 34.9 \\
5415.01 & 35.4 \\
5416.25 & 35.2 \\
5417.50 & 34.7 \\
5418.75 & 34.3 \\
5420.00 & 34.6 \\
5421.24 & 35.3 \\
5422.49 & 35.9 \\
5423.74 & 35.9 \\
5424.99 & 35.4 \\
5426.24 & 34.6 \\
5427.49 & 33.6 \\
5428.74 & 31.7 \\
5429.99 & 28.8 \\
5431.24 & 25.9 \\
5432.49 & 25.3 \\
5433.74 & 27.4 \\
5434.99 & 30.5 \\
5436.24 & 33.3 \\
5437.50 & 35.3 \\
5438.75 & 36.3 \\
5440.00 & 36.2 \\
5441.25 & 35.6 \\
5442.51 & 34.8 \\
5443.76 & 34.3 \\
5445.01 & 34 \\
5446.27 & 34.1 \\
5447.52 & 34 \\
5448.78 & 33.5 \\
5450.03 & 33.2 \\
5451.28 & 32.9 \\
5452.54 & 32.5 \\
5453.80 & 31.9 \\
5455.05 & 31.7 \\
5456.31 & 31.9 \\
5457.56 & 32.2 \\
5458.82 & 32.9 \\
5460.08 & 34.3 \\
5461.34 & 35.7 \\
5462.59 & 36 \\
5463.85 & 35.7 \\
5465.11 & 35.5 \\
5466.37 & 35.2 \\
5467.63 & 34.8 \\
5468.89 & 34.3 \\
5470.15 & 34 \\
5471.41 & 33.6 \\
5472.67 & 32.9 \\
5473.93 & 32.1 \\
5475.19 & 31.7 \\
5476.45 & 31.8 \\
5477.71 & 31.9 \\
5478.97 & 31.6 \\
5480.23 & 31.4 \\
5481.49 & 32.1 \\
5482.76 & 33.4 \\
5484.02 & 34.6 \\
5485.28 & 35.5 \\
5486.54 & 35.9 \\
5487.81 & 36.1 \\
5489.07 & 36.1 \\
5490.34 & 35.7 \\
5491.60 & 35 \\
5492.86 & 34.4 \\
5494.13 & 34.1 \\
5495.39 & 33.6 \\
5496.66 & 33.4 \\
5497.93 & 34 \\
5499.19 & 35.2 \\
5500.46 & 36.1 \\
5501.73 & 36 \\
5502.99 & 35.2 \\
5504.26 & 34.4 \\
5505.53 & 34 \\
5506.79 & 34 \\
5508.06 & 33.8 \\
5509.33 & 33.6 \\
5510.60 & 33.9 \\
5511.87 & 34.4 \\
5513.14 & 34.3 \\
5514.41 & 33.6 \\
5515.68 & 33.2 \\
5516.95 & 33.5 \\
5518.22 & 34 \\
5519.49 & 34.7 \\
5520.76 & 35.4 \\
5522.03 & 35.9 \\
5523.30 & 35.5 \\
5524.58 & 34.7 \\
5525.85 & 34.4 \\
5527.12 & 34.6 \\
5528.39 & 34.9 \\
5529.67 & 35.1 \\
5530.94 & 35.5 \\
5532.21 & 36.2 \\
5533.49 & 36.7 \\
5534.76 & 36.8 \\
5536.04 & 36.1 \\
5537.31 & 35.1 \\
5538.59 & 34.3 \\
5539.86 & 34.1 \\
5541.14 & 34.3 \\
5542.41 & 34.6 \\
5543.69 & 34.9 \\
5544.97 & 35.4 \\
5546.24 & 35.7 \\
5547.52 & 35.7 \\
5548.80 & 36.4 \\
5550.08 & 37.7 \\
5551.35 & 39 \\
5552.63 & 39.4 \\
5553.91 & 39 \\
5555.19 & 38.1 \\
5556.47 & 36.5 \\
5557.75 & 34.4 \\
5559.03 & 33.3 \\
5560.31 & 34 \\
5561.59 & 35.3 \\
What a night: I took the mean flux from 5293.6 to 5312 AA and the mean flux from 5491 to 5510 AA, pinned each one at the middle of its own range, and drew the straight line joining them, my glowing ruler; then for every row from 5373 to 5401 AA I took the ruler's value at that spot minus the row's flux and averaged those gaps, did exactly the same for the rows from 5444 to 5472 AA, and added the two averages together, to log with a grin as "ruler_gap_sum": 1.8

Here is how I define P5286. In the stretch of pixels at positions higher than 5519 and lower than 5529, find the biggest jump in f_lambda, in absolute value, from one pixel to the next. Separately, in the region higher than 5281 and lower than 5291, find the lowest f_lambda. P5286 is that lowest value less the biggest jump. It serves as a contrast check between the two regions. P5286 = 31.6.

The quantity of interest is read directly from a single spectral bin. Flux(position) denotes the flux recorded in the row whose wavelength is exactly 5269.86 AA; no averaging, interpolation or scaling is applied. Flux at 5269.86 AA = 30.4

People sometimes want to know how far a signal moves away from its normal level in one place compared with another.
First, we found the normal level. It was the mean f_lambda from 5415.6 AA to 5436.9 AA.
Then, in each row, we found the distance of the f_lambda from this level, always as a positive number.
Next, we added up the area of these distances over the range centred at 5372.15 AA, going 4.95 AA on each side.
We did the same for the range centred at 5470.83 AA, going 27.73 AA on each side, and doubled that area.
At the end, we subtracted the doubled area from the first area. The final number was -159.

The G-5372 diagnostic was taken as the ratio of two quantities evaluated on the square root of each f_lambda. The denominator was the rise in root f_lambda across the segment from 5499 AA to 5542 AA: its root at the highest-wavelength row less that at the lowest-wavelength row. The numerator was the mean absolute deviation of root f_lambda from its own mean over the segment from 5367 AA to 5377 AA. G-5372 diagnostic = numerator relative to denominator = -1.9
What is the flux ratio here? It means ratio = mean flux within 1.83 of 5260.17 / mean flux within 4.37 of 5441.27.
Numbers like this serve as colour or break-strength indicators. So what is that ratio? 1.04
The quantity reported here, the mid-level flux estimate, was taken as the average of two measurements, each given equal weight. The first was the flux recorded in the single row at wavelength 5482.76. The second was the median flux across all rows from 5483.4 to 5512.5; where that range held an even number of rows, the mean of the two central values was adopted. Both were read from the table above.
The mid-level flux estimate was 33.9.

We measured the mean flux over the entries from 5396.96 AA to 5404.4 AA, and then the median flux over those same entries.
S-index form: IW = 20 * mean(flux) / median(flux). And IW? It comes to 19.87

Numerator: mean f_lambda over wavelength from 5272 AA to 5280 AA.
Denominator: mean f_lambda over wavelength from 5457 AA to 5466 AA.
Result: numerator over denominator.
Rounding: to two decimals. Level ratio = 0.99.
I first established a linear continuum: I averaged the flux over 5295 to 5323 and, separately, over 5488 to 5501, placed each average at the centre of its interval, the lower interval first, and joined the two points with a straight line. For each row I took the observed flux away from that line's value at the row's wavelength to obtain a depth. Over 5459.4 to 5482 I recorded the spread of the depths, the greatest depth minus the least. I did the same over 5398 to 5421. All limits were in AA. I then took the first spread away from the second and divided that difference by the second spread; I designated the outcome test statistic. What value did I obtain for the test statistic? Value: 0.57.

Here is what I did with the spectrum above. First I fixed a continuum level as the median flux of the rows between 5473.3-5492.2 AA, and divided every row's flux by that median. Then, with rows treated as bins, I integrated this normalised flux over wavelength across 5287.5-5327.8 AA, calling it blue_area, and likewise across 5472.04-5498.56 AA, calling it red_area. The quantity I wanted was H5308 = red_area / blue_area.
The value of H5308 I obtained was 0.63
